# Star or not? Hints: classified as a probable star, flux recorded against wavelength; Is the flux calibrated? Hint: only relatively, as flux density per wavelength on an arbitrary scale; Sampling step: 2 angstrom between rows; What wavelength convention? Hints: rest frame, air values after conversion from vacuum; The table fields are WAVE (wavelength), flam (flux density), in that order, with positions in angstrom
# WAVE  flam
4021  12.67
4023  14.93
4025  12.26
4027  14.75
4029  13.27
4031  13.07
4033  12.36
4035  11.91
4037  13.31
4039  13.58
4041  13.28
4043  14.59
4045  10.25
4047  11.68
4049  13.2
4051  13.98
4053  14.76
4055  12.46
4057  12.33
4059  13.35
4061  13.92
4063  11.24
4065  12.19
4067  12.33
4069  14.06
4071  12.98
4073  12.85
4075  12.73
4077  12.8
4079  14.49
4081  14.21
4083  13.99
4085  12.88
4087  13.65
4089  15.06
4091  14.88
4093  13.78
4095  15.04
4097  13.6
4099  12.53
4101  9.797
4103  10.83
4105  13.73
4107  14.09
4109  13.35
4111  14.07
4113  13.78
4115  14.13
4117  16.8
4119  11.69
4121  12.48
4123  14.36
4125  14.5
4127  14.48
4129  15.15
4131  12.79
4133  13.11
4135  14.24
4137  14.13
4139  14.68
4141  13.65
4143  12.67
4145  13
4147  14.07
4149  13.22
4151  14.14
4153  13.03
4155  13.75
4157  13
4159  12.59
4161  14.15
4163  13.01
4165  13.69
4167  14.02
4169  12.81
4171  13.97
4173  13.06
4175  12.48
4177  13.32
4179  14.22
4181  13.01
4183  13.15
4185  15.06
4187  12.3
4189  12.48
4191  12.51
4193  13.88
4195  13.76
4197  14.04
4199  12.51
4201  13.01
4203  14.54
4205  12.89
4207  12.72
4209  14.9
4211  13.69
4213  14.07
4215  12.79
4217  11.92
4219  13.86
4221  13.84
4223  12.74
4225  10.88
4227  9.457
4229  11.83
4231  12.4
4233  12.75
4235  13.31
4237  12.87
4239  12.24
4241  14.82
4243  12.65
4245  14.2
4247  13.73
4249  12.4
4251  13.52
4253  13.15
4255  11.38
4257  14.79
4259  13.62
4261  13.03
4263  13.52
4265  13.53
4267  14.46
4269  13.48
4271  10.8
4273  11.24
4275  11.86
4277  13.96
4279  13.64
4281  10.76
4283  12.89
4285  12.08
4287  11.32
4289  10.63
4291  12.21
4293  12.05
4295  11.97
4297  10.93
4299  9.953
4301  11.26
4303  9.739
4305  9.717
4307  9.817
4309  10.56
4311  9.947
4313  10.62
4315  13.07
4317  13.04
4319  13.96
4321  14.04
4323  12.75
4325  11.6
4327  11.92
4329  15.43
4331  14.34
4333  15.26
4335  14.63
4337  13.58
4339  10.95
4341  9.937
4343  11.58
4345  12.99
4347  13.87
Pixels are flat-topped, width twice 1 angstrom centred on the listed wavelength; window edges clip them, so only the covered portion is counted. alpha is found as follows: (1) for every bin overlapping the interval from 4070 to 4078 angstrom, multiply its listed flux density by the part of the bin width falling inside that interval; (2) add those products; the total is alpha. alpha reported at 103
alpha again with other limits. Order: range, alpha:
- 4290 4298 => 94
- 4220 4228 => 94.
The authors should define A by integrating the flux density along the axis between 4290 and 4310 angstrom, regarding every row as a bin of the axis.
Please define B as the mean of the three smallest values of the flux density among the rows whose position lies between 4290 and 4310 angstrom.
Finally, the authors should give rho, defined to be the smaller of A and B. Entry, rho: 9.8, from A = 216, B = 9.8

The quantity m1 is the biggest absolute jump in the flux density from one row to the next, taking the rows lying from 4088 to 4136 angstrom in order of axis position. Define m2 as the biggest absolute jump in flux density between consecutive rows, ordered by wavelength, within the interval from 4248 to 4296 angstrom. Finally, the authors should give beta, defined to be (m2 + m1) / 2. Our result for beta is 4.26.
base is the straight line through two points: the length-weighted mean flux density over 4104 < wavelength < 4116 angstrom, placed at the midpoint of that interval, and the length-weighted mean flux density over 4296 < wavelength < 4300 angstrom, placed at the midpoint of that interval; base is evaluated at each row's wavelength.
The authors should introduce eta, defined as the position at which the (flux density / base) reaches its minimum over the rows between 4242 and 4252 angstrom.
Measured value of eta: 4249 angstrom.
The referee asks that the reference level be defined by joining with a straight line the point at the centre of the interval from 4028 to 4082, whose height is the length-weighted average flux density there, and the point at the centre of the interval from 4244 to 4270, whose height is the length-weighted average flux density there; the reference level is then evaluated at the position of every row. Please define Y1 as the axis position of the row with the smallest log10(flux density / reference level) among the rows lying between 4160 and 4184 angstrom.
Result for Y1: 4175 angstrom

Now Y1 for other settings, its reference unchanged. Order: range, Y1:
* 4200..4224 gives 4217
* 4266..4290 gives 4289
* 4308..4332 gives 4311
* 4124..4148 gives 4143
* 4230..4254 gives 4239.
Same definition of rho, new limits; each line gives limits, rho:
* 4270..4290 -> 10.7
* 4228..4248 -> 12.2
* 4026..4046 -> 11.5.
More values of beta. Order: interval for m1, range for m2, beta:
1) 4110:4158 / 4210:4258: 4.26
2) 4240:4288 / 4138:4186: 2.66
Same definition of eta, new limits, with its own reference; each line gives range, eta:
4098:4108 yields 4101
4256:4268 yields 4261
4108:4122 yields 4119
